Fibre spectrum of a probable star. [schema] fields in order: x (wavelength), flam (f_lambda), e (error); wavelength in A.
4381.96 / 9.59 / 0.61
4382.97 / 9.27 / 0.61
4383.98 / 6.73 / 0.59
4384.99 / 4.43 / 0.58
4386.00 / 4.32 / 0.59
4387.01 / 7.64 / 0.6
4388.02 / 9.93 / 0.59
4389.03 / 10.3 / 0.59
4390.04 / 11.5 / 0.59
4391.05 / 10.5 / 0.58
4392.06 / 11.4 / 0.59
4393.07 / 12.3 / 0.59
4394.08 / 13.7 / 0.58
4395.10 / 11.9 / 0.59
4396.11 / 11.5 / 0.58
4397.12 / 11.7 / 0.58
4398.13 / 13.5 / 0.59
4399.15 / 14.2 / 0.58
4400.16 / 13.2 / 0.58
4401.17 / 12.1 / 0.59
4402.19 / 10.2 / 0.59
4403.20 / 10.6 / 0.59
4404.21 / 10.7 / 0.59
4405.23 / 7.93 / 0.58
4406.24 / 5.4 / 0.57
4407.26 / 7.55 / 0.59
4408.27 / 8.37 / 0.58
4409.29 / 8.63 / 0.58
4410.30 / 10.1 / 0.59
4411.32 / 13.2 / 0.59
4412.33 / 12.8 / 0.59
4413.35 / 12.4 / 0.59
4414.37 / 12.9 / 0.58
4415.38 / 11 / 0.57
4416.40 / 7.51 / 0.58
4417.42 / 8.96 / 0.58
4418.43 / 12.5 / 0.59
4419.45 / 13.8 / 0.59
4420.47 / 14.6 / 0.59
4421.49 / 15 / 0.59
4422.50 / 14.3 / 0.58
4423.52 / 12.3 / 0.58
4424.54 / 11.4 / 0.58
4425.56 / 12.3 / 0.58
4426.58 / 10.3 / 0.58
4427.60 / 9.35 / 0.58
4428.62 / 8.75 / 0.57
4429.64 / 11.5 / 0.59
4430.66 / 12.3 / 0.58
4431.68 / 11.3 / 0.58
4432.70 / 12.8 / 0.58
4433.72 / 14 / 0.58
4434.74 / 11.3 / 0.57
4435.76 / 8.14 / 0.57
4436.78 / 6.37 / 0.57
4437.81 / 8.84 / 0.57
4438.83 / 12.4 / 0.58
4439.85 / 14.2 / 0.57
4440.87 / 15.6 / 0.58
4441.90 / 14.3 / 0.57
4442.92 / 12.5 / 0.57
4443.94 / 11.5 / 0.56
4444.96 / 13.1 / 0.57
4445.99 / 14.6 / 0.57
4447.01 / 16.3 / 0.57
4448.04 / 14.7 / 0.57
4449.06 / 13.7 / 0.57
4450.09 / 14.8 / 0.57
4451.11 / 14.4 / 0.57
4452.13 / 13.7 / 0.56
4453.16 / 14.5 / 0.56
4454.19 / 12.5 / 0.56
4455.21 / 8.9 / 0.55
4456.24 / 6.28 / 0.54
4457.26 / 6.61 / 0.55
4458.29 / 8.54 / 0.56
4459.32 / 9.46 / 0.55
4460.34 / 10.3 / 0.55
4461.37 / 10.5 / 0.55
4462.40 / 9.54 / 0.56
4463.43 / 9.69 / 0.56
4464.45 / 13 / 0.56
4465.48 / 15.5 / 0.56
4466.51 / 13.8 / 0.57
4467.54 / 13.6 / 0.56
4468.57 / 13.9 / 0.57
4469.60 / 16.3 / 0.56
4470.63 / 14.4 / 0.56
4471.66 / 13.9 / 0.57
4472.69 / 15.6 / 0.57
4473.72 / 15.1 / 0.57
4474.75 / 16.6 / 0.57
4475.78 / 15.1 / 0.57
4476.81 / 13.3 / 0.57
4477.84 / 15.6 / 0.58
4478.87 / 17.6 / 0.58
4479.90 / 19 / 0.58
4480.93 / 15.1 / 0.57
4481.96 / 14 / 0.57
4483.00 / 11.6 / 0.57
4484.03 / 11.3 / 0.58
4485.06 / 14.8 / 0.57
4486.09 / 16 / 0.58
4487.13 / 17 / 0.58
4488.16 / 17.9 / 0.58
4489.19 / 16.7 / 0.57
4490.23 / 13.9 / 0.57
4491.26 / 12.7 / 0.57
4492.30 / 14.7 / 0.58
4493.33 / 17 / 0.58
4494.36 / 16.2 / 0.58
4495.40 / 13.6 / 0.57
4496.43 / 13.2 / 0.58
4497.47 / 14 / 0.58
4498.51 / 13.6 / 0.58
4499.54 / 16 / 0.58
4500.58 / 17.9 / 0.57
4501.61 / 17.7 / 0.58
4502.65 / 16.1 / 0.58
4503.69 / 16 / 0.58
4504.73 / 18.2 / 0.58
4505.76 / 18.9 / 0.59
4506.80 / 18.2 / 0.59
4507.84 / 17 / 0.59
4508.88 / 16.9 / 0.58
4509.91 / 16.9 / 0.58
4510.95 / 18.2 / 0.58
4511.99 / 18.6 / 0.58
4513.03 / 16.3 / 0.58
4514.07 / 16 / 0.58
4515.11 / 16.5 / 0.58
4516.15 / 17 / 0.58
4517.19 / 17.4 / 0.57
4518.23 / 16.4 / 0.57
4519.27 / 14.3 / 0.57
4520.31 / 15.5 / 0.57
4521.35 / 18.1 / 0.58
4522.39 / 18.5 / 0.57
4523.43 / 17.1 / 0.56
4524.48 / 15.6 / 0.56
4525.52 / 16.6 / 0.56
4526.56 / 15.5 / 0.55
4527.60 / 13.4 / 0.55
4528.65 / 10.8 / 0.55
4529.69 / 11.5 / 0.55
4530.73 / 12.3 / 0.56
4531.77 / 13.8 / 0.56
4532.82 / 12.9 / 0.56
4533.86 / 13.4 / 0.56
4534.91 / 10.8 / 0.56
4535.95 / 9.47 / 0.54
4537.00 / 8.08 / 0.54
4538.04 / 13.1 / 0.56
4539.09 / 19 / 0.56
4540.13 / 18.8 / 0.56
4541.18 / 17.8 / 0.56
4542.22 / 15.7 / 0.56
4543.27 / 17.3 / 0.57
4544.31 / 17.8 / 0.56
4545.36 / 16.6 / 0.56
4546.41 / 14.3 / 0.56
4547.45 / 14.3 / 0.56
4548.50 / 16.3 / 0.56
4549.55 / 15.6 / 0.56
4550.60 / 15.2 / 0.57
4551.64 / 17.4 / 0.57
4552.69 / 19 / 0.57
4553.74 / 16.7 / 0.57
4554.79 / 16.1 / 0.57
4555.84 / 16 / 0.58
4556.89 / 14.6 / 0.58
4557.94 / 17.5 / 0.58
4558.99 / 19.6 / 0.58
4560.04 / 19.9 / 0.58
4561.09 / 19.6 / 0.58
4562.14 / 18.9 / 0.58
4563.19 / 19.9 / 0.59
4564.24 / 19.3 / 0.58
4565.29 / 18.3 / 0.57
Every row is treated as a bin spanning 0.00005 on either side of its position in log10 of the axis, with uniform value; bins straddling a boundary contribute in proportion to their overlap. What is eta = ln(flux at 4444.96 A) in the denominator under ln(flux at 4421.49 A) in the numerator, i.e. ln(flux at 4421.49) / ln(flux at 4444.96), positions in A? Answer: 1.05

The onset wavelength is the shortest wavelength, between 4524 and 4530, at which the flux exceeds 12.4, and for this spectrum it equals 4524.48 A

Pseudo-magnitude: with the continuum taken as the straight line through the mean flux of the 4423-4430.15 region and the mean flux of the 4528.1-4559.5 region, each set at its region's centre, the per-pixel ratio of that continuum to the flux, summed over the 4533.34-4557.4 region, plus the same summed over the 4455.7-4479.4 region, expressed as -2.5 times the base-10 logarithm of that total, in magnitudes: -4.19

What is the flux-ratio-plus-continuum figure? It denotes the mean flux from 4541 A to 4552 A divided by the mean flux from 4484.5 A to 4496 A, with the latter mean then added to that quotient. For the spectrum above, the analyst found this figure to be 16.5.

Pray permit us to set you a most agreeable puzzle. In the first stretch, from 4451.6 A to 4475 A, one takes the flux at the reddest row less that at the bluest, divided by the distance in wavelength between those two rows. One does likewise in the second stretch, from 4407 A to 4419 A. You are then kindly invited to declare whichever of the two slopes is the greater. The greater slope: 0.44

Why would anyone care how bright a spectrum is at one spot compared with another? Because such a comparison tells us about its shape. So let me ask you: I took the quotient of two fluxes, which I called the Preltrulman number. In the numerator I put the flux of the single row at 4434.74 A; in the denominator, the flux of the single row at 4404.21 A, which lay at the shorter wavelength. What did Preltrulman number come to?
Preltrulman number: 1.06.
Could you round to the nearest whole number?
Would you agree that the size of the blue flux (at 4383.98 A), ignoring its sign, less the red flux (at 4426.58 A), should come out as -4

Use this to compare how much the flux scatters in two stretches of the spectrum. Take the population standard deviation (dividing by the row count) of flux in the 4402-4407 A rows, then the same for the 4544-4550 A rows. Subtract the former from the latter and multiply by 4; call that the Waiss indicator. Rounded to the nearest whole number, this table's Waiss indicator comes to -3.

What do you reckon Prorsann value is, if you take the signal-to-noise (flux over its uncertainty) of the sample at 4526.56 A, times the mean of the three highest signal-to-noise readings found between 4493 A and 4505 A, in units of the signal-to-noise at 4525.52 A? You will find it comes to 30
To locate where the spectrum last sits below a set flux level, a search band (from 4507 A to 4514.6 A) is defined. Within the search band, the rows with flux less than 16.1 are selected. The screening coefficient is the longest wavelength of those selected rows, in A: 4514.07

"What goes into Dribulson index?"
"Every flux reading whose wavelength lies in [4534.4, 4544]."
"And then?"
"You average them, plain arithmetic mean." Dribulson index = 14.5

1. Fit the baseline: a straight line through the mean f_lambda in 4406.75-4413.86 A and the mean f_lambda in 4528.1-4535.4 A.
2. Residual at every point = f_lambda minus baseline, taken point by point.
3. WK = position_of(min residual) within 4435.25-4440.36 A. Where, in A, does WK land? 4436.78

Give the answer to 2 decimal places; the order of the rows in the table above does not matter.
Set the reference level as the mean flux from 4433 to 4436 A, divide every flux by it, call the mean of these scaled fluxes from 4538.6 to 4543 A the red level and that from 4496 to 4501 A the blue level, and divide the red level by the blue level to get 1.19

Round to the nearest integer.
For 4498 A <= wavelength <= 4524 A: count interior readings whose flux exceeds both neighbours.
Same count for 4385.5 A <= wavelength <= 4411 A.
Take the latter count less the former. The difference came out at -1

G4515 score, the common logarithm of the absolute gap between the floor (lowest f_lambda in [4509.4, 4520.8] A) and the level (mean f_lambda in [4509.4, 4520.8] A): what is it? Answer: 0.37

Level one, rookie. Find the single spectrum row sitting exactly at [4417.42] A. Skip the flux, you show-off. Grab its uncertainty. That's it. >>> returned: 0.580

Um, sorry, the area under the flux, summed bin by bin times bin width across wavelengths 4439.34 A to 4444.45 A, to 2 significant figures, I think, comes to 70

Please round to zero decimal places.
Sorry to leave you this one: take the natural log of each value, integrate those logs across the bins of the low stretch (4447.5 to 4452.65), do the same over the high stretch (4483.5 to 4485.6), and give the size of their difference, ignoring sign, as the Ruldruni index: 8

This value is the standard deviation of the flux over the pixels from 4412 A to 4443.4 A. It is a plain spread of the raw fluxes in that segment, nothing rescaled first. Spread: 2.3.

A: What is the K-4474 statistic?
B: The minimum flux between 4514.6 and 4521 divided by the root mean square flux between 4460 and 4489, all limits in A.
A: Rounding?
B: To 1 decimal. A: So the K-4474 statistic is 1.0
